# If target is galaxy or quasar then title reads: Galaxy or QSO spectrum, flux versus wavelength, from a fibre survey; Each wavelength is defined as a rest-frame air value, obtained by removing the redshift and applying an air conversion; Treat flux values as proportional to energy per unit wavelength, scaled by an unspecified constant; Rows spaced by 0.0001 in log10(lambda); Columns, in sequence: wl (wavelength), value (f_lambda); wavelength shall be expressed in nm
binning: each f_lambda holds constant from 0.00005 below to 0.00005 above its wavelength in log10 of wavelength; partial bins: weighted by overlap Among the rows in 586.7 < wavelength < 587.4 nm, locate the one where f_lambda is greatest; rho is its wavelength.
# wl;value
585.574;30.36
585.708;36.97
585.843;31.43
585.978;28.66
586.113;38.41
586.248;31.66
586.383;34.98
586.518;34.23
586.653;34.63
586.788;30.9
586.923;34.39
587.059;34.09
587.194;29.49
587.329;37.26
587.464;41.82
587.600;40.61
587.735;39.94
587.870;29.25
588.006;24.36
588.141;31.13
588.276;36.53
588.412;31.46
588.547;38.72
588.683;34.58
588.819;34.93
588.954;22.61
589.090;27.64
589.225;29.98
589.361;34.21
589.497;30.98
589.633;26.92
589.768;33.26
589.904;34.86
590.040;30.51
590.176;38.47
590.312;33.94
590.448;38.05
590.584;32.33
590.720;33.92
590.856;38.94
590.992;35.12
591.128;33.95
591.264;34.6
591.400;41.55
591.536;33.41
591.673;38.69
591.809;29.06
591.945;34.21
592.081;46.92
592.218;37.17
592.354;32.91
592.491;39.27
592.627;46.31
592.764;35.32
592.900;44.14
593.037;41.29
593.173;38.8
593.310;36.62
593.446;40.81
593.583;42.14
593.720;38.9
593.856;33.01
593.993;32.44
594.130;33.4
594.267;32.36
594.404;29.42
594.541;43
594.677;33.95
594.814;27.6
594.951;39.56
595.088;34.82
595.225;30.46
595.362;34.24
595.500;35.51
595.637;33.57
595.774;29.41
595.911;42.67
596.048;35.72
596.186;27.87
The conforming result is 587.329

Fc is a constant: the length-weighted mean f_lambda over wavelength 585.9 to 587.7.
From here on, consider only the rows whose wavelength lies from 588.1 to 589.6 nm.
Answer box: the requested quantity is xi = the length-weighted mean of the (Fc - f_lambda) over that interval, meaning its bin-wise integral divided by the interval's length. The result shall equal 3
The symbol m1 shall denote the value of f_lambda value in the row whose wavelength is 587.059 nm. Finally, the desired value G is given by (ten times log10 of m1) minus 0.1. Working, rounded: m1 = 34.09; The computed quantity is 15.2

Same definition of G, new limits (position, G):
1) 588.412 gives 14.9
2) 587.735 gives 15.9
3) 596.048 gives 15.4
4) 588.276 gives 15.5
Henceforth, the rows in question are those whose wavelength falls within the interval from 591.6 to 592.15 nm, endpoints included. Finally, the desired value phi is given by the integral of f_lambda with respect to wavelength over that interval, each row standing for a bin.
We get 20.4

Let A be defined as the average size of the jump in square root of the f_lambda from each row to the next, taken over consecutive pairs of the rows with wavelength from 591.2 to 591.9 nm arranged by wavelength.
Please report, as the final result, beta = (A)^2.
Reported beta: 0.39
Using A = 0.62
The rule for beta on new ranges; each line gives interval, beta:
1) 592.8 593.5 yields 0.05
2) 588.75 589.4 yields 0.32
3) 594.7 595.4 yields 0.29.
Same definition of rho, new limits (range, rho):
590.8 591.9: 591.400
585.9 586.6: 586.113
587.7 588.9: 587.735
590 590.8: 590.176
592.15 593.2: 592.627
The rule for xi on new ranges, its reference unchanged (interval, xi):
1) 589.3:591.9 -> 0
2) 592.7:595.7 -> -1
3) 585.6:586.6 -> 1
